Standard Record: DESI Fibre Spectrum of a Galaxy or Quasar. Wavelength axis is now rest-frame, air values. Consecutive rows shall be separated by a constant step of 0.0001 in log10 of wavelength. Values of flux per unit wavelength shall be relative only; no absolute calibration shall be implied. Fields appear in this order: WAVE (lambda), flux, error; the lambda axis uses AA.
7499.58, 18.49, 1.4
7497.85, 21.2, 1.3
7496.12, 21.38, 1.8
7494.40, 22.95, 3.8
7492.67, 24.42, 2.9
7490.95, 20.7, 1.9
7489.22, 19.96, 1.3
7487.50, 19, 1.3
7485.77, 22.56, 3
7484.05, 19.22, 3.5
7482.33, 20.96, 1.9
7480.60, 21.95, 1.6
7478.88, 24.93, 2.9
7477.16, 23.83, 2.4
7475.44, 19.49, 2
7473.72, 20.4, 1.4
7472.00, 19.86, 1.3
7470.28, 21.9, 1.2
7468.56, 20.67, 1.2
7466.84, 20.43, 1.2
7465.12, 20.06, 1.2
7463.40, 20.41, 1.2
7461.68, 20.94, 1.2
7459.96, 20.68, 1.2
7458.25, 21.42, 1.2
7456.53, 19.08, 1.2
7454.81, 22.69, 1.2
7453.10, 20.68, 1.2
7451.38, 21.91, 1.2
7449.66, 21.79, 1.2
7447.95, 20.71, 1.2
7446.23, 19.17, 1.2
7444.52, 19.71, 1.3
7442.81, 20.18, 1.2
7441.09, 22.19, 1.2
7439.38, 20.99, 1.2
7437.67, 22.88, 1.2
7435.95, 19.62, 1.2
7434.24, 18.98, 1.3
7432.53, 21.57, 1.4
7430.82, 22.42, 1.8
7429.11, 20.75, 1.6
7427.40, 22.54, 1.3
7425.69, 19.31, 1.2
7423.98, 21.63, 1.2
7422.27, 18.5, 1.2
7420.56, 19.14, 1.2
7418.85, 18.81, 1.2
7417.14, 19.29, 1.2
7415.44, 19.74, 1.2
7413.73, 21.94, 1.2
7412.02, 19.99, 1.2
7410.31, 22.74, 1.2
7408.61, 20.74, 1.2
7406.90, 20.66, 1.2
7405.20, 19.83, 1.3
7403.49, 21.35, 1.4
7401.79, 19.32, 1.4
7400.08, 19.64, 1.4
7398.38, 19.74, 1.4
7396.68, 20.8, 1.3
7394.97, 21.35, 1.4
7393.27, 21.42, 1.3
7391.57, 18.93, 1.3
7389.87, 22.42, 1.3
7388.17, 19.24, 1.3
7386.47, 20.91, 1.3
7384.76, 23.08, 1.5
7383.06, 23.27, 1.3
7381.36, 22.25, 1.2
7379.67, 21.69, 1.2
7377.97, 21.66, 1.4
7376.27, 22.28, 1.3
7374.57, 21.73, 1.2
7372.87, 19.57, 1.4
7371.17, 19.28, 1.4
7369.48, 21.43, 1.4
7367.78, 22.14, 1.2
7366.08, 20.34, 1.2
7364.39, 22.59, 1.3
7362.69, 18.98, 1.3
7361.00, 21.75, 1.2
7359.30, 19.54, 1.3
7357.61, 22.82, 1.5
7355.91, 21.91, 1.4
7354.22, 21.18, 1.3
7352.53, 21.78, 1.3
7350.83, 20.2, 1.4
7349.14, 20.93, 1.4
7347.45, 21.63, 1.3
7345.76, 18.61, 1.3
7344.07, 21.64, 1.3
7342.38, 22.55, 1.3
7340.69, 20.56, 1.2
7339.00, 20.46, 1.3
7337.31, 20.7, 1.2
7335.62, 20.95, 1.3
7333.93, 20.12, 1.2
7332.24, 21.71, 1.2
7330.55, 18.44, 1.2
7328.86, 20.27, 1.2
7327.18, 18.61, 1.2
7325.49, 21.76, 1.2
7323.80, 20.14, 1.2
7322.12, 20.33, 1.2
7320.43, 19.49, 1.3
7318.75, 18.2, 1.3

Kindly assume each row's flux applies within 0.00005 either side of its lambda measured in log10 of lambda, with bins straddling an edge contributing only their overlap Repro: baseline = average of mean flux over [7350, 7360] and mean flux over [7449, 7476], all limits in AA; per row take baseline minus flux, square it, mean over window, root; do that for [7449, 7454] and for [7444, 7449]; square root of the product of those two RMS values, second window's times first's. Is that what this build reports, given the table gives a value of 0.97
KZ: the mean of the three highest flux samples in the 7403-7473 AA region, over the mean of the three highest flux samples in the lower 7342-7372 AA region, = 1.01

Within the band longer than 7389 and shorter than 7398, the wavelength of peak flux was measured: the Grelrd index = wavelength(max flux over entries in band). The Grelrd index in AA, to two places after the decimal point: 7389.87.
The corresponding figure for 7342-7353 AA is 7342.38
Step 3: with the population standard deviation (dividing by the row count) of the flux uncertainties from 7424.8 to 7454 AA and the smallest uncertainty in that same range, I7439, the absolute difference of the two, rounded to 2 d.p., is 1.04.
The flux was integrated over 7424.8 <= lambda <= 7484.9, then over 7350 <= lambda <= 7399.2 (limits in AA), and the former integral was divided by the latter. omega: 1.2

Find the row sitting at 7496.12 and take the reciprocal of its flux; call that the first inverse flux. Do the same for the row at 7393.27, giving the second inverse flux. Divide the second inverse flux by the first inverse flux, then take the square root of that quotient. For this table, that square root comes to 0.999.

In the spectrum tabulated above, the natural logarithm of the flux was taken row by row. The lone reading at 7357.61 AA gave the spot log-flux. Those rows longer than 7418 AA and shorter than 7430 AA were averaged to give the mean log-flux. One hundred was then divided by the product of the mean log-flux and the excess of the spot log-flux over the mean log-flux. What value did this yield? 257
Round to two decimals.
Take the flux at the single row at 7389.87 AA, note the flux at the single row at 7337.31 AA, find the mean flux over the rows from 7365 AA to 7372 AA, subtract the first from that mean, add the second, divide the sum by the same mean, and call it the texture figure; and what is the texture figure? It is 0.92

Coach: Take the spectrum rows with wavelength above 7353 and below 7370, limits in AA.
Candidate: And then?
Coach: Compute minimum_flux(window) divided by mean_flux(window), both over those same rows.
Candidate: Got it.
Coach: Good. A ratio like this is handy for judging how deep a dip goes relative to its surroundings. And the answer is 0.892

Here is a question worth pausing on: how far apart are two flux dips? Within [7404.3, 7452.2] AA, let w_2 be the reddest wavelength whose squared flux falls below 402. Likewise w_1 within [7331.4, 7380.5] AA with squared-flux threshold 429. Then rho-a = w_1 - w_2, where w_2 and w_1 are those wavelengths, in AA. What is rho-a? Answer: -73.4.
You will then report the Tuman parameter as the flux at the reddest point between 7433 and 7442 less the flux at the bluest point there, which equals 3.2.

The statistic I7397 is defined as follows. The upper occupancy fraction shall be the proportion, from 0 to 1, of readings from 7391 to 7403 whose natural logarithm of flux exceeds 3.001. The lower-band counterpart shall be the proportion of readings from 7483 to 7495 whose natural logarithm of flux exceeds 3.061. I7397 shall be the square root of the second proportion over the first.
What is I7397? 1.0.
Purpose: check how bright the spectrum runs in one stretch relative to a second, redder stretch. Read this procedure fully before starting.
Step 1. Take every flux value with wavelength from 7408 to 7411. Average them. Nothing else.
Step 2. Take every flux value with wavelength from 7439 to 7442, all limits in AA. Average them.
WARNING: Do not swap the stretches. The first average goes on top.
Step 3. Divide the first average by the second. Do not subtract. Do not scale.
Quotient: 1.01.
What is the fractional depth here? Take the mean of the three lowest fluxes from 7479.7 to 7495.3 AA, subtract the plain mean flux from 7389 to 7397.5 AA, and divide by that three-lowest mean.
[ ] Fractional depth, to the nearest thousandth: -0.082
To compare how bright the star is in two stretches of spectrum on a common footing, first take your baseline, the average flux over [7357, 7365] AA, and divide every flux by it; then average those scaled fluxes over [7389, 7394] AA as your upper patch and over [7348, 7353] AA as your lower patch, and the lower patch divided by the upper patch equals 1.00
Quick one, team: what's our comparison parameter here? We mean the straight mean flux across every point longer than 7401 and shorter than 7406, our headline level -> 20.2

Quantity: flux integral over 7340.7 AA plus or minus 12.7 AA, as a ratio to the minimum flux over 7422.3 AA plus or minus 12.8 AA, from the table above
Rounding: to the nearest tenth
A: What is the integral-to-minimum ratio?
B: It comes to 28.4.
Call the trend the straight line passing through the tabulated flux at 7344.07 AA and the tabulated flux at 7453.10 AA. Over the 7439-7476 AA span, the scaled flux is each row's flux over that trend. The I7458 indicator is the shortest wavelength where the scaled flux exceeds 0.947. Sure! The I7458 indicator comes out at 7439.38 AA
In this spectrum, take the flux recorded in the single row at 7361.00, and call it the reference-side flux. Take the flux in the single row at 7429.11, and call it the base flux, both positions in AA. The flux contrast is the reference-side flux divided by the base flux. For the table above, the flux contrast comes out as 1.05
